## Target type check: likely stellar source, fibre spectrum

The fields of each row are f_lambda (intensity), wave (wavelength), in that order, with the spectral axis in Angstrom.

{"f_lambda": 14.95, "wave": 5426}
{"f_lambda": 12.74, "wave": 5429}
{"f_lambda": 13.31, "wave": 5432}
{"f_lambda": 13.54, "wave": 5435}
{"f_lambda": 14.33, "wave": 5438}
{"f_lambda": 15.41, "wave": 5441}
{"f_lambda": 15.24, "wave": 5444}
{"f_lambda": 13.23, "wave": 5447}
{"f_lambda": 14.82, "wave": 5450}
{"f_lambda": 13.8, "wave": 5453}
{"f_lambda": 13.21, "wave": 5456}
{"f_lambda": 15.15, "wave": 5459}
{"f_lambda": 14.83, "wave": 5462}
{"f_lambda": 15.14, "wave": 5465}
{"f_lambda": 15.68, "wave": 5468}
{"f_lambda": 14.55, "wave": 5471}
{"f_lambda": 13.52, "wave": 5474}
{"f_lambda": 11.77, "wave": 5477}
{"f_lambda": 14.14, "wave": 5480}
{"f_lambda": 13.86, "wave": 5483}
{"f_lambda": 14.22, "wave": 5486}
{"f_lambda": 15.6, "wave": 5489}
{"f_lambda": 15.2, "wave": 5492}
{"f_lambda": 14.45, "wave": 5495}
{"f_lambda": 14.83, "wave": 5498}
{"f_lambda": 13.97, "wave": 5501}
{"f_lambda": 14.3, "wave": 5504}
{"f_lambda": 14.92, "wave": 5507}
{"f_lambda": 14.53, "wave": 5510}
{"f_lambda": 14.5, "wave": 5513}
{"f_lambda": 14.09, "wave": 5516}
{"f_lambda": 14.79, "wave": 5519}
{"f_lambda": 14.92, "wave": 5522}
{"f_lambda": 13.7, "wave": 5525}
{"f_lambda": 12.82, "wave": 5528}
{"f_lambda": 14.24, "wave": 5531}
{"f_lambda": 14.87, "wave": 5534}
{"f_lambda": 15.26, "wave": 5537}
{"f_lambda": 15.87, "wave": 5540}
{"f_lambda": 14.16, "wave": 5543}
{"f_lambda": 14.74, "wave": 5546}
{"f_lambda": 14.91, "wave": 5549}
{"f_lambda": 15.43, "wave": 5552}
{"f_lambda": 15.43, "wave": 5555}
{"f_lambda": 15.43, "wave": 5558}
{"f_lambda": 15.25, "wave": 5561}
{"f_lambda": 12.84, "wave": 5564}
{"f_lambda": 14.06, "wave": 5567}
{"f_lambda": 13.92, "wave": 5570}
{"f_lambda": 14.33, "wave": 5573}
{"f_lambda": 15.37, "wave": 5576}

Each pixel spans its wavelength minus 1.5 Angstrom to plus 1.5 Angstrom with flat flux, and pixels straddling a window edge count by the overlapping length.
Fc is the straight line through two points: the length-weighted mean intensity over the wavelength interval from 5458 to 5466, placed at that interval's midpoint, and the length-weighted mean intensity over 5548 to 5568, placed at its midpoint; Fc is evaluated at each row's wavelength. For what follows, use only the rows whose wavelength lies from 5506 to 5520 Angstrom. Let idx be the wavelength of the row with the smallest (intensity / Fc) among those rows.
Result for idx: 5516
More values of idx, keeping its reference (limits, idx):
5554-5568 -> 5564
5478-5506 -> 5483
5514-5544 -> 5528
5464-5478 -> 5477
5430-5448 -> 5447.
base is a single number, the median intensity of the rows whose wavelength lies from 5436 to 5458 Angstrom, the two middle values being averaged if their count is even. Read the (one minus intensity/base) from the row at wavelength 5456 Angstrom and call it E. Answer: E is 0.08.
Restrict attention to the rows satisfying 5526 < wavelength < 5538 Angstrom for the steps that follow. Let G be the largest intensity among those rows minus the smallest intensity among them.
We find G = 2.4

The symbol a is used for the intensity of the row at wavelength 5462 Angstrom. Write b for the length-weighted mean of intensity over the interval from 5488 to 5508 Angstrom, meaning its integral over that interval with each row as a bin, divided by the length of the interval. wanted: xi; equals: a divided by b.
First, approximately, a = 14.83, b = 14.73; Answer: 1.01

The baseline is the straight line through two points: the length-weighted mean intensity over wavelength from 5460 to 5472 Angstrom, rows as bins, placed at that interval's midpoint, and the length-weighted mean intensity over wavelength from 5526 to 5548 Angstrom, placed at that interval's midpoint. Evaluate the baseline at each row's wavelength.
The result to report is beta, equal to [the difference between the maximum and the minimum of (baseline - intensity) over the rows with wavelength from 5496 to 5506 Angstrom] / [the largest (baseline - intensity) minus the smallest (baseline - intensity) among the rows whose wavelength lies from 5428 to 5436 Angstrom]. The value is 1.0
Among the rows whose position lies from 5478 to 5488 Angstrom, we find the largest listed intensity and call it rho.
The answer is 14.22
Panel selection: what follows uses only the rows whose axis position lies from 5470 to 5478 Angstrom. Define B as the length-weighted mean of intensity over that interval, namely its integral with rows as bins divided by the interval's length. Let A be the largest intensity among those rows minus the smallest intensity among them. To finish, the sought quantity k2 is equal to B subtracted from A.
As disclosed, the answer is -10.5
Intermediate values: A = 2.8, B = 13.3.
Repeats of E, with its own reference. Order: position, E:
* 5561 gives -0.06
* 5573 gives 0.00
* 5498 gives -0.03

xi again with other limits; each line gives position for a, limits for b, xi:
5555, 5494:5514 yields 1.06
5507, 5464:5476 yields 1.02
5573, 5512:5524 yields 0.99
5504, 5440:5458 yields 1.00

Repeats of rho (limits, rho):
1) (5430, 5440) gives 14.33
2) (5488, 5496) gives 15.6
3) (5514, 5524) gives 14.92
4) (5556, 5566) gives 15.43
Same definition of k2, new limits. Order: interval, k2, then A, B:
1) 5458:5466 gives -14.7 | 0.3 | 15.0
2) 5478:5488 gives -13.7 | 0.4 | 14.0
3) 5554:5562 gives -15.2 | 0.2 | 15.4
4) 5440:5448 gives -12.5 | 2.2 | 14.7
